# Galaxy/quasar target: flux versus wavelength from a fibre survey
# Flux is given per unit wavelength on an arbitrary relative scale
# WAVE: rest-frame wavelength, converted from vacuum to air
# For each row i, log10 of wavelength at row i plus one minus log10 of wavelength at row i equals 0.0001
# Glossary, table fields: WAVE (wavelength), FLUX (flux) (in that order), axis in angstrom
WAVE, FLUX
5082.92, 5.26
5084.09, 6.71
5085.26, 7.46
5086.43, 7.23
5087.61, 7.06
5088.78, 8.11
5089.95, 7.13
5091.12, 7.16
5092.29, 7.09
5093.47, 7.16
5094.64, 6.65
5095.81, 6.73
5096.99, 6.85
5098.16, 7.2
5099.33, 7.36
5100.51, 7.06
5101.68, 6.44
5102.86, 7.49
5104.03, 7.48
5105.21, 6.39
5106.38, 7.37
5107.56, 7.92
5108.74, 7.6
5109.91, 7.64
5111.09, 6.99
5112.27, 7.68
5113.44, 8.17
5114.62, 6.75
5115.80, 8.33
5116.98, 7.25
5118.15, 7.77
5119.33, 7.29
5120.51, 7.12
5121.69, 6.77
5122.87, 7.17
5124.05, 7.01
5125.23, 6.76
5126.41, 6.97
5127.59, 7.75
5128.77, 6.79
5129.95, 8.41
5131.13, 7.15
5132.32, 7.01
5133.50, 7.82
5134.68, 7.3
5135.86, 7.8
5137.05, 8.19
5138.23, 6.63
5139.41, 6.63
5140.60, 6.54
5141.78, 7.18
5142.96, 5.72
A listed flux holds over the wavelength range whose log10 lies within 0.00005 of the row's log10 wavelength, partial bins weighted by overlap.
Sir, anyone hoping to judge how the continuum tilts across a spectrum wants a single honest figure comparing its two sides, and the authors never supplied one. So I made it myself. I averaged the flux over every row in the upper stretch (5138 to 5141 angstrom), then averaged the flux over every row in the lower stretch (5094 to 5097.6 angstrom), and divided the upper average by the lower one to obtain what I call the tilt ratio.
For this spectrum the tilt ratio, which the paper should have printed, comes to 0.98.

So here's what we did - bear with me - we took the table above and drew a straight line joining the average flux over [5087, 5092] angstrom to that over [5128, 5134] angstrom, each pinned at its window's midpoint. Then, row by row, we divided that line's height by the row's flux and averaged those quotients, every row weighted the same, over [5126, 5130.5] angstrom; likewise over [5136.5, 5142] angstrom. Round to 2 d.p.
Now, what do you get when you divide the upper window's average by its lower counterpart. 1.07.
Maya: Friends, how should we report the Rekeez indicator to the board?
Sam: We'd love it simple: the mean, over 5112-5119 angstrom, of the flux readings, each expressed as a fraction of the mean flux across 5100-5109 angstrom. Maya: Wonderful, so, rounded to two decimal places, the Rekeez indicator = 1.06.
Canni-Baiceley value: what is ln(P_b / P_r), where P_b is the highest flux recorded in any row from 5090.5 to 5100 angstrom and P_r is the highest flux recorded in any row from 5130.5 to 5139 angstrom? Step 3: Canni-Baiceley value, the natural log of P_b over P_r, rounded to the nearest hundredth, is -0.11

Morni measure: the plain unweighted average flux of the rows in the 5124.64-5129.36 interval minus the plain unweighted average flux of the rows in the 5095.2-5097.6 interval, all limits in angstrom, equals 0.28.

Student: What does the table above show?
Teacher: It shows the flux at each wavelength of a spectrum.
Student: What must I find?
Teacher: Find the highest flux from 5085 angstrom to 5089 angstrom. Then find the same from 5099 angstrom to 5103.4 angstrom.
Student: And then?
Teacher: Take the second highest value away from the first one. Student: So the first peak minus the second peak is 0.6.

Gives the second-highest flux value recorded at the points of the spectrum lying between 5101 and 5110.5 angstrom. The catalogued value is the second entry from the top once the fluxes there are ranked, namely 7.64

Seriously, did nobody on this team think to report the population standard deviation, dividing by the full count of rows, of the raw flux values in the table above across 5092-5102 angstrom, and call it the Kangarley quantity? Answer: 0.28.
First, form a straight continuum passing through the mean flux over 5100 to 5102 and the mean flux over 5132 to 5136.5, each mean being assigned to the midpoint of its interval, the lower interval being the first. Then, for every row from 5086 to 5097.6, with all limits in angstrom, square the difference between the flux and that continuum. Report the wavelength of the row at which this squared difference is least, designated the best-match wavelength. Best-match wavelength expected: 5094.64 angstrom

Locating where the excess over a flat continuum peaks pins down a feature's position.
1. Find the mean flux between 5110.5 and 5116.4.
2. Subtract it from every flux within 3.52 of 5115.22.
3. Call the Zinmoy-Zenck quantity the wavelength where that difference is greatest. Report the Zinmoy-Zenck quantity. 5115.80 angstrom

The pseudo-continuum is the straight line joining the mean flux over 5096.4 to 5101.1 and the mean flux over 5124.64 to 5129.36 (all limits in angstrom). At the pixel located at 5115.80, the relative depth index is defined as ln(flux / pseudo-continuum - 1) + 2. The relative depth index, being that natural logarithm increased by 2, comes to 0.3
